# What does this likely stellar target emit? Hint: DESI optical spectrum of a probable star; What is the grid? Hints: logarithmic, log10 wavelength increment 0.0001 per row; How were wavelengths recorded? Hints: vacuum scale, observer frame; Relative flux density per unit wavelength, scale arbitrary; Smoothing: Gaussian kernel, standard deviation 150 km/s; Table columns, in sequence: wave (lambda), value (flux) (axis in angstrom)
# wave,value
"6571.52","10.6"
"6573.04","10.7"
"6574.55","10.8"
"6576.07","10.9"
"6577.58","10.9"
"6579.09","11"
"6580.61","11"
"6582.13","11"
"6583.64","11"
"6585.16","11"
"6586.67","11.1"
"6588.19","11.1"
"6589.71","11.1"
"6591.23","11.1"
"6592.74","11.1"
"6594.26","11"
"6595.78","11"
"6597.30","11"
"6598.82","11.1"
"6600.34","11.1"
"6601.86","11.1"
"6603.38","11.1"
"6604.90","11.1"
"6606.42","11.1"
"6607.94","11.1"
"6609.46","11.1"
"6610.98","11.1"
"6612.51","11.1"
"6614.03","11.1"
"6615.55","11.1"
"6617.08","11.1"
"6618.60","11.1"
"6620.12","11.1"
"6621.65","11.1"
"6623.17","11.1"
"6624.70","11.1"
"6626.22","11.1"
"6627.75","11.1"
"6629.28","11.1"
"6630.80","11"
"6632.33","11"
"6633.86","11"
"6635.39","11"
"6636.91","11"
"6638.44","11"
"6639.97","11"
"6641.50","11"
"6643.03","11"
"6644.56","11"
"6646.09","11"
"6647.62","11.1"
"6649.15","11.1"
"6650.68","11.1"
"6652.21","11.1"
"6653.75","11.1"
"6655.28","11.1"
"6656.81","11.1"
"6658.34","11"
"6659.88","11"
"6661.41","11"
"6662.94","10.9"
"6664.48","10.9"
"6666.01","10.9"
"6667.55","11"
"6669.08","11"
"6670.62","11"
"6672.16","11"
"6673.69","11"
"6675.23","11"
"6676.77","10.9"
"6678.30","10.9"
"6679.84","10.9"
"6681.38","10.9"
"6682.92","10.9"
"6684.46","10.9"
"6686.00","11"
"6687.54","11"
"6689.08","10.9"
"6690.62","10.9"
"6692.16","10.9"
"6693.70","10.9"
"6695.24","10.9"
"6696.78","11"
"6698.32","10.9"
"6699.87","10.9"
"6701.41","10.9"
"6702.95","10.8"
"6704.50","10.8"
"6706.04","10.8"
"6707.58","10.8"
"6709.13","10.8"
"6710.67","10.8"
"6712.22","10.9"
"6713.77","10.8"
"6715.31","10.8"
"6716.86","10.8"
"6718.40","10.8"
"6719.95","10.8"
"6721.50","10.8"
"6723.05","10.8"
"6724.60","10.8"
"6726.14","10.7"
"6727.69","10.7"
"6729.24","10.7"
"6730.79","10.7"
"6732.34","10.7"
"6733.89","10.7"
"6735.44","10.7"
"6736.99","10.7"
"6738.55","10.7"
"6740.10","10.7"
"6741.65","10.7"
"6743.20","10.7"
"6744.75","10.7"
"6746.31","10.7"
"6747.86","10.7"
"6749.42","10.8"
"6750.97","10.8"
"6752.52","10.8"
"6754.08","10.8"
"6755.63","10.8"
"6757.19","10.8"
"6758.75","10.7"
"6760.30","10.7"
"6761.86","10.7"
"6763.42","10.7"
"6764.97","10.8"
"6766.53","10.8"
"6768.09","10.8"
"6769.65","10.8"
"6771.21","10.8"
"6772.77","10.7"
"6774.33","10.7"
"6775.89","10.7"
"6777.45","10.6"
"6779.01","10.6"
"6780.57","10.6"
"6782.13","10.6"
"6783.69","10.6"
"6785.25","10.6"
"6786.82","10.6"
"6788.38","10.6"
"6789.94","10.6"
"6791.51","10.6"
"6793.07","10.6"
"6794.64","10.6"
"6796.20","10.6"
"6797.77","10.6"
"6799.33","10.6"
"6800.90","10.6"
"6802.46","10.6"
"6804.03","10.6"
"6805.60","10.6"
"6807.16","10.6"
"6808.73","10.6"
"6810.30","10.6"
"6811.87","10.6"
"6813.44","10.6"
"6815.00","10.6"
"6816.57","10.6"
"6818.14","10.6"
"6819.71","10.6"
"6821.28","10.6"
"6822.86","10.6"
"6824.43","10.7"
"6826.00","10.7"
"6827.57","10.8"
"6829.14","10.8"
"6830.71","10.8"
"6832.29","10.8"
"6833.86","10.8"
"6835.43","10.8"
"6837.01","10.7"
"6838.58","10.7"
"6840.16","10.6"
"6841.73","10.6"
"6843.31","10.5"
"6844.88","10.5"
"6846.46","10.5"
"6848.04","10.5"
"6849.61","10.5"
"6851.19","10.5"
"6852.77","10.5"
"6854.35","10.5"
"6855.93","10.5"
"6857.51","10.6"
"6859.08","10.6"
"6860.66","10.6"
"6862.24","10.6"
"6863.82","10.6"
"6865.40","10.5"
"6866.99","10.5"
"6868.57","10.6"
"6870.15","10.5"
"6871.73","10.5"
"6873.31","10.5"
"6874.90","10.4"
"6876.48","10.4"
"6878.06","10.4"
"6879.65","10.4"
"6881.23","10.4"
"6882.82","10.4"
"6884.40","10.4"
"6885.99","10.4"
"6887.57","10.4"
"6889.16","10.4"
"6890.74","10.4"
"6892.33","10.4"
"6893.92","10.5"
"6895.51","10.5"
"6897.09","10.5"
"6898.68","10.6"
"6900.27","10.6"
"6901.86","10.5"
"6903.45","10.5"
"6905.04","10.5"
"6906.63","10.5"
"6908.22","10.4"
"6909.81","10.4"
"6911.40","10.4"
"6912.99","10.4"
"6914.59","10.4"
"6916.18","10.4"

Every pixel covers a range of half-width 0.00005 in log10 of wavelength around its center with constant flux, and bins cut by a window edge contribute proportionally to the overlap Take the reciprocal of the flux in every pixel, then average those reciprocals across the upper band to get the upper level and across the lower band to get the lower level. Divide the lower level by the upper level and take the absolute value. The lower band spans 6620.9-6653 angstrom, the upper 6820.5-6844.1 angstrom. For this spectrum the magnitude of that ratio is 0.968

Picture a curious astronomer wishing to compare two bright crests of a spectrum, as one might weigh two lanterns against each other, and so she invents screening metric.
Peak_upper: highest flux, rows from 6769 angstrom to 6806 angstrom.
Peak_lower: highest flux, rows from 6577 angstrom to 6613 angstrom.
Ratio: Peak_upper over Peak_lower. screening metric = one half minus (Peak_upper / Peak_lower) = -0.473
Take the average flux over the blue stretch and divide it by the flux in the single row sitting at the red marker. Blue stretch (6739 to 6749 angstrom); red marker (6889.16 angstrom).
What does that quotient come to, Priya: 1.03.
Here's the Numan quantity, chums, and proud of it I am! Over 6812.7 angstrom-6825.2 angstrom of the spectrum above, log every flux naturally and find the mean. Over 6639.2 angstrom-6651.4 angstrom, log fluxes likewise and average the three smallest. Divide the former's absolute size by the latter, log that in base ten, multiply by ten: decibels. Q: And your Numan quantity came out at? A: -0.065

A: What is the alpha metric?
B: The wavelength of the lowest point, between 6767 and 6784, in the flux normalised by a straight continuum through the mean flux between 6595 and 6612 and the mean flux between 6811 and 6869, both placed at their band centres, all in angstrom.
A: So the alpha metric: 6777.45 angstrom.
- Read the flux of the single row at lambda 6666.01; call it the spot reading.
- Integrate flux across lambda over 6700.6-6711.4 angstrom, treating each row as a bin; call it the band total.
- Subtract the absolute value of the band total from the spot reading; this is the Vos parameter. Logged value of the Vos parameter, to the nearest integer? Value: -106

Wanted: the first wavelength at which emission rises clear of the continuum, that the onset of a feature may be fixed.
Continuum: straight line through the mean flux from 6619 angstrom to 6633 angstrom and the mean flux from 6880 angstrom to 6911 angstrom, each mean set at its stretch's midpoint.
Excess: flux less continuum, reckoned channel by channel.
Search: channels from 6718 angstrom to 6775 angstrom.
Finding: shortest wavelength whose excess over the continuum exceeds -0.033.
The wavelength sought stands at 6749.42 angstrom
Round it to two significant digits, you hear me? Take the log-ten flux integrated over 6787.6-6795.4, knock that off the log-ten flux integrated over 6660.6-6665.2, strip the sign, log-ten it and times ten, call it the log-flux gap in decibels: 5.1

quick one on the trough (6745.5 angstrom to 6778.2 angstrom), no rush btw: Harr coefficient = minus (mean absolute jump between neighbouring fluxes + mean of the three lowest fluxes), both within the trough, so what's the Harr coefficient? -10.7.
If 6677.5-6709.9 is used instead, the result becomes -10.8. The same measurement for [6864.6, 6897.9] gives -10.4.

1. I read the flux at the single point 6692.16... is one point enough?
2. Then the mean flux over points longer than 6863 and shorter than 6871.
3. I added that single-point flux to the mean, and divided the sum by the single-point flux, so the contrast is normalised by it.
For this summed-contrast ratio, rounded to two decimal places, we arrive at 1.97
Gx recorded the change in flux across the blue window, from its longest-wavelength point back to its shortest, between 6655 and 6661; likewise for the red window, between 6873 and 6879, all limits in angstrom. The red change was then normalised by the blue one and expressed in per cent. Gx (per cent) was 100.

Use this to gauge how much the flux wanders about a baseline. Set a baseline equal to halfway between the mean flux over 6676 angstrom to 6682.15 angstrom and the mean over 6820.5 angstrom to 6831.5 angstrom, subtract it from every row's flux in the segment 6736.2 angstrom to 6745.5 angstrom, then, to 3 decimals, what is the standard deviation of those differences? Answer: 0.000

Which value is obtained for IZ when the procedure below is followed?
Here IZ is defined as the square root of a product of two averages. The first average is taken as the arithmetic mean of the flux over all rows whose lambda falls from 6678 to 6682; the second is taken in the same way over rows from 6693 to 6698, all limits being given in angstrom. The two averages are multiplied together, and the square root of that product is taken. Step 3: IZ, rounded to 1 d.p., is 10.9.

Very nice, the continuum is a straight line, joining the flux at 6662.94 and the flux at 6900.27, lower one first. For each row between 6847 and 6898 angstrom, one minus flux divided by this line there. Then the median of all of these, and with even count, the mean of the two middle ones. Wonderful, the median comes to 0.015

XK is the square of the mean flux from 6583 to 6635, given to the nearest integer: 123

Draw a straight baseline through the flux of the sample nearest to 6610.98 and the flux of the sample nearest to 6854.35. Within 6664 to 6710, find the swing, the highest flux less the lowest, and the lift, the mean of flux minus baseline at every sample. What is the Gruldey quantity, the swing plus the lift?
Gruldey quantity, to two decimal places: 0.20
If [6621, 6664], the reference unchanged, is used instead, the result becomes 0.22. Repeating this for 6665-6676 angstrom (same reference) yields 0.13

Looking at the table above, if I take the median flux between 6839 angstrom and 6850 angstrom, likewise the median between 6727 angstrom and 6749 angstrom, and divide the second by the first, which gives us 1.02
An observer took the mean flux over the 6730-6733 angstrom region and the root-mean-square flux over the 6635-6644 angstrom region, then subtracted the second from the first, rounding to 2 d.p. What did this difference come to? -0.30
